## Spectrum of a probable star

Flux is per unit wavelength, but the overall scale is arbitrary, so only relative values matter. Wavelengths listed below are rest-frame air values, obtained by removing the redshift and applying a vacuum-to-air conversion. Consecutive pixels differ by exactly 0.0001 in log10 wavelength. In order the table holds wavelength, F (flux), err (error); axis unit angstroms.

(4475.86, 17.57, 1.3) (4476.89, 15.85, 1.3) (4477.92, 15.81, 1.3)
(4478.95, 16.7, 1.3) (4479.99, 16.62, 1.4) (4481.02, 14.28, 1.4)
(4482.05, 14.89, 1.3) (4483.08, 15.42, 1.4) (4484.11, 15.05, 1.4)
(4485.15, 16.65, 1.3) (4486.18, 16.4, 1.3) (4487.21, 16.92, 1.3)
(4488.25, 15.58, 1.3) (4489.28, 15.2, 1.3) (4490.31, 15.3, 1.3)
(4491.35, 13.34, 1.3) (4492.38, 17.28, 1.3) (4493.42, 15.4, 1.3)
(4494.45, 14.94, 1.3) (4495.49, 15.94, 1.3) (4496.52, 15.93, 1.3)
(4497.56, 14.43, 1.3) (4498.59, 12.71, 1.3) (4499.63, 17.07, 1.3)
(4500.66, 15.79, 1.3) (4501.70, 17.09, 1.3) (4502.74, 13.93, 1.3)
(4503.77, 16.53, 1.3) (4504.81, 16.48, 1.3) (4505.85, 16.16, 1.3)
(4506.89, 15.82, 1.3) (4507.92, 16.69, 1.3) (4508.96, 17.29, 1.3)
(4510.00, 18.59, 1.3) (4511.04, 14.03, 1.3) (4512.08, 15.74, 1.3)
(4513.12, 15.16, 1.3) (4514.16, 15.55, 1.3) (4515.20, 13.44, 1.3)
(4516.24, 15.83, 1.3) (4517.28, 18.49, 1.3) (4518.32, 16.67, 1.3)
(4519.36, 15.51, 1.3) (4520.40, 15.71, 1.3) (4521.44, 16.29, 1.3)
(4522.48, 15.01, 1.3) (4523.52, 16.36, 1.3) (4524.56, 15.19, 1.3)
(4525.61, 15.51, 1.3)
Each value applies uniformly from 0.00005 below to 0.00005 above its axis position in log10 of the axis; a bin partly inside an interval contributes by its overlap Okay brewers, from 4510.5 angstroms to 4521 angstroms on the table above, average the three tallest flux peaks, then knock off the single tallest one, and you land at -1.5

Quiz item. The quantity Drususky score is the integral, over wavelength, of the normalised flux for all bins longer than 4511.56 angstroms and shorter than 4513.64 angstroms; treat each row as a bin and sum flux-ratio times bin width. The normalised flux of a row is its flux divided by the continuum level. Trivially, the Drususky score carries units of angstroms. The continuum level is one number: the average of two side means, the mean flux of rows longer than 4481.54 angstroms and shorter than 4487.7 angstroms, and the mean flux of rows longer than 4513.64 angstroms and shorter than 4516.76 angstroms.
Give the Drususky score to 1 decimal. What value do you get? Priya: 2.1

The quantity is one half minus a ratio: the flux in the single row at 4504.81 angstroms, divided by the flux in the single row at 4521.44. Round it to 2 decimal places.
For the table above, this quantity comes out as -0.51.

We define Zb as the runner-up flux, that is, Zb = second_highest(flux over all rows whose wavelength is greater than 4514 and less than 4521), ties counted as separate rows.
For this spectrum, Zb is 16.67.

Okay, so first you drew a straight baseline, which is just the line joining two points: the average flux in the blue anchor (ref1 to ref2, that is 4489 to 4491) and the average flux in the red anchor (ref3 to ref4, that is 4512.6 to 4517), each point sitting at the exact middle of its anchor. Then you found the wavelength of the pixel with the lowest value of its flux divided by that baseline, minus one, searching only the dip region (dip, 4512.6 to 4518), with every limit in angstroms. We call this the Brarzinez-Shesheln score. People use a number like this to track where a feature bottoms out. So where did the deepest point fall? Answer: 4515.20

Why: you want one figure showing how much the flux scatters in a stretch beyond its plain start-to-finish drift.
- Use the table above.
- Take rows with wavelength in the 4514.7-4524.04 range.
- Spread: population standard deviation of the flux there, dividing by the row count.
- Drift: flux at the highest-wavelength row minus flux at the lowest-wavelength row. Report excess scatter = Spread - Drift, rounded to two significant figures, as -1.6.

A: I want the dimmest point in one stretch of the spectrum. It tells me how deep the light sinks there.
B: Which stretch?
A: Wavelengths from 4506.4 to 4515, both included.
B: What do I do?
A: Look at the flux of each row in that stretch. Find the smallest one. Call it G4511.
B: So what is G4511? 14.03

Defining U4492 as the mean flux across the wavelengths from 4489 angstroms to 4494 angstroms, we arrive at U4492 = 15.3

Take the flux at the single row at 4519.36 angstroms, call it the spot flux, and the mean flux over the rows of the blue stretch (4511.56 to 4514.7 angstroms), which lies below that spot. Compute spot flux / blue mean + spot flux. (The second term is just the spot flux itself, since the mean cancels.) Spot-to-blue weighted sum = 16.5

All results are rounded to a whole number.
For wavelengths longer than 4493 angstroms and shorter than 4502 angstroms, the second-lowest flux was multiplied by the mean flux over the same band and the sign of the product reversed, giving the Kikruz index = -223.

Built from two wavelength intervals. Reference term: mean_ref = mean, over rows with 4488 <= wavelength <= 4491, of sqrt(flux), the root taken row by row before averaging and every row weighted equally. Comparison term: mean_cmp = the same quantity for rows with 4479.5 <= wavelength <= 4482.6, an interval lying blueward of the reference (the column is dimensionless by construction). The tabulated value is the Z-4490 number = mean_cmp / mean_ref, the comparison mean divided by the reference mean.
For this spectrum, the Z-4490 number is 1.00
